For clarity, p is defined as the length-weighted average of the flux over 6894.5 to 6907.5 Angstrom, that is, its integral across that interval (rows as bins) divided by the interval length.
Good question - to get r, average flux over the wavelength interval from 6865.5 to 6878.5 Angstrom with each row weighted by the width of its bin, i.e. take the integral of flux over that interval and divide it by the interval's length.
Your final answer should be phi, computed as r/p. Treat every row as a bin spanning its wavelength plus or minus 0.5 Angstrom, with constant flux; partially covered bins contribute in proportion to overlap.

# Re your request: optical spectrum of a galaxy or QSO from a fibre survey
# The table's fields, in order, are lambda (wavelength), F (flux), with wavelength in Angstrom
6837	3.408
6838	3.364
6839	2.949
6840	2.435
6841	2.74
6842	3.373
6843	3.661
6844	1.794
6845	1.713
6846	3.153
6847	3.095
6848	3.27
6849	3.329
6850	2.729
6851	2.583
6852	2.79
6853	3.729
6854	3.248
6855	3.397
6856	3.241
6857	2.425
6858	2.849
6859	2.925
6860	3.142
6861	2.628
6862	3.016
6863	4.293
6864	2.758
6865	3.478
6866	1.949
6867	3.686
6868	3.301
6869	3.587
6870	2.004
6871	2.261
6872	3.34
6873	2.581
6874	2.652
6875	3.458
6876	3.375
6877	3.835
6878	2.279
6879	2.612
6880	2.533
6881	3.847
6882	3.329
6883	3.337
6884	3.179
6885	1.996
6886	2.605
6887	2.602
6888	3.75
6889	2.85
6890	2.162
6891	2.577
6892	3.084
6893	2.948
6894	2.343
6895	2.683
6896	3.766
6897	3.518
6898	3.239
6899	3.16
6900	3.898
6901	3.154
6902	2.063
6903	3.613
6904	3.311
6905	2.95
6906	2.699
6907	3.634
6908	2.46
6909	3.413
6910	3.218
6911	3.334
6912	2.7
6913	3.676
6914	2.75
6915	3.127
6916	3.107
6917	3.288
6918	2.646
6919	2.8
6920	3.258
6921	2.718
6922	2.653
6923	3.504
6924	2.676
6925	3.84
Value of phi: 0.92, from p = 3.21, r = 2.95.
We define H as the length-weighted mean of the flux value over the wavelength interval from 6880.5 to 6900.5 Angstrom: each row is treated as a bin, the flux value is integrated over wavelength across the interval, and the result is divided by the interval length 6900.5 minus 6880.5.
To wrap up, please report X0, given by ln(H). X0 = 1.11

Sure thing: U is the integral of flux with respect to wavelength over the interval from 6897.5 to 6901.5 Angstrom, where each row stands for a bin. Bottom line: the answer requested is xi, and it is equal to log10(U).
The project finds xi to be 1.13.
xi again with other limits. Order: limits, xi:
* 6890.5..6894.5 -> 1.04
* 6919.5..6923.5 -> 1.08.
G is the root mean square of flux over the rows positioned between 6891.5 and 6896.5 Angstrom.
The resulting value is 3.00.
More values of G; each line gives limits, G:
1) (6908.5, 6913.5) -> 3.28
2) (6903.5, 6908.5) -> 3.04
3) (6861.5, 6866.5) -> 3.19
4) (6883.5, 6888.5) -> 2.89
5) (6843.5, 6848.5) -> 2.70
